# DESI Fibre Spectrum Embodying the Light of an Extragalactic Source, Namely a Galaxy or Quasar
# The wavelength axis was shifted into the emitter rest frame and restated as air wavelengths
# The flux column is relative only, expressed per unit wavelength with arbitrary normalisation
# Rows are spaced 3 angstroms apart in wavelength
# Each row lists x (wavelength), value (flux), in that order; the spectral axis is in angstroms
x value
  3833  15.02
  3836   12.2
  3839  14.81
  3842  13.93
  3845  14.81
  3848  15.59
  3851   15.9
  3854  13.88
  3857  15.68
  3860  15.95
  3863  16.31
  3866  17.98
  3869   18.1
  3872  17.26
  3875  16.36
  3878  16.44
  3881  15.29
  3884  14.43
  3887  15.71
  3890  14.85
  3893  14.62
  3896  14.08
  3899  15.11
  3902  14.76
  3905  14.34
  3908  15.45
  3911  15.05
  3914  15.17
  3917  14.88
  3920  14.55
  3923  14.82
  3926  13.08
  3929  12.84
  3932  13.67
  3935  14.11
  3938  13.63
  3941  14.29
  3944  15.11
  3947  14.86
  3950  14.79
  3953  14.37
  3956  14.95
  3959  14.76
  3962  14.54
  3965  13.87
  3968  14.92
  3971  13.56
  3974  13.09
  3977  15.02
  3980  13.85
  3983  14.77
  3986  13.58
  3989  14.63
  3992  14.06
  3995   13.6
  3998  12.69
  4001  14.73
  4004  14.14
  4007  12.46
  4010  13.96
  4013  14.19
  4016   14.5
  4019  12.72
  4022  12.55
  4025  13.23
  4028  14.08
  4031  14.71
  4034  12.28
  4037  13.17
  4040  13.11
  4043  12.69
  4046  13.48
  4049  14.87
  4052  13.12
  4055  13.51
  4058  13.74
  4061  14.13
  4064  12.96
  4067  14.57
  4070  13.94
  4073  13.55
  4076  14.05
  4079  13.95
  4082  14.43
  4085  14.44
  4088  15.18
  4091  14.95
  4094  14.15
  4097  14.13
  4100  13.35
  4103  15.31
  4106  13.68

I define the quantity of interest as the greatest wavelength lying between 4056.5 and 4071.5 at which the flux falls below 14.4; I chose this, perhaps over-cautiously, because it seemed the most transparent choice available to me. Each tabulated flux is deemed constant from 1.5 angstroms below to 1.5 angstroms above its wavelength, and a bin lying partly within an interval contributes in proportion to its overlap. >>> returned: 4070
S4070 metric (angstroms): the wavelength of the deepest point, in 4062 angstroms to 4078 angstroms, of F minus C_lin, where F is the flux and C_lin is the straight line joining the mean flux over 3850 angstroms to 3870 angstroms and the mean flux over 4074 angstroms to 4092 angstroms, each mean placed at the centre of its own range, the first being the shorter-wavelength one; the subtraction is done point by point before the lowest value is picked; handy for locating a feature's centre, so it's 4064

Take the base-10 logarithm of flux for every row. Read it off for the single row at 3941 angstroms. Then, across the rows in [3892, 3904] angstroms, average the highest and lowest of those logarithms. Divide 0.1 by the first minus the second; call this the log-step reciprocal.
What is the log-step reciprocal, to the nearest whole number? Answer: -11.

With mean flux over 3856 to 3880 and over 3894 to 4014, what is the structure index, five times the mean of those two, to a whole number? 78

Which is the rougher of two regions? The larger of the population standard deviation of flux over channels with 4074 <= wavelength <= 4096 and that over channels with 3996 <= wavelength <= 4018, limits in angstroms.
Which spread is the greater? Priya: 0.82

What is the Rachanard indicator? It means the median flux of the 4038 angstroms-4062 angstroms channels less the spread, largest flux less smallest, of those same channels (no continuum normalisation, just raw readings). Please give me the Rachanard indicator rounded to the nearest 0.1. 11.3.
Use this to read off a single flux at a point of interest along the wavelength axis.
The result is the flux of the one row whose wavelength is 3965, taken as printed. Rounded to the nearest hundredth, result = 13.87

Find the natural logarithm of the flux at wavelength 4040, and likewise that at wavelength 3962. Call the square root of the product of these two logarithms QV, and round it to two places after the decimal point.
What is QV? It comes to 2.62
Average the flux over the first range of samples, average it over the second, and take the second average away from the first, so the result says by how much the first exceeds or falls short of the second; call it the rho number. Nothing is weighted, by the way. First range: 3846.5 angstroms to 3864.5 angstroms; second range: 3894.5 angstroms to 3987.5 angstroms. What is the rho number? 1.2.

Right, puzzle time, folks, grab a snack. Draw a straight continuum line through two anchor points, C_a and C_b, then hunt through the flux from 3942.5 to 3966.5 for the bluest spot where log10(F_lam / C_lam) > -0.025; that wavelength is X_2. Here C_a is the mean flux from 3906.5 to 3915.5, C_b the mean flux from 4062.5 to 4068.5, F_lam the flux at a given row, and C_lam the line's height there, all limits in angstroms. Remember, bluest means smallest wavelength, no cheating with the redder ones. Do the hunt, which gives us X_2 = 3944 angstroms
